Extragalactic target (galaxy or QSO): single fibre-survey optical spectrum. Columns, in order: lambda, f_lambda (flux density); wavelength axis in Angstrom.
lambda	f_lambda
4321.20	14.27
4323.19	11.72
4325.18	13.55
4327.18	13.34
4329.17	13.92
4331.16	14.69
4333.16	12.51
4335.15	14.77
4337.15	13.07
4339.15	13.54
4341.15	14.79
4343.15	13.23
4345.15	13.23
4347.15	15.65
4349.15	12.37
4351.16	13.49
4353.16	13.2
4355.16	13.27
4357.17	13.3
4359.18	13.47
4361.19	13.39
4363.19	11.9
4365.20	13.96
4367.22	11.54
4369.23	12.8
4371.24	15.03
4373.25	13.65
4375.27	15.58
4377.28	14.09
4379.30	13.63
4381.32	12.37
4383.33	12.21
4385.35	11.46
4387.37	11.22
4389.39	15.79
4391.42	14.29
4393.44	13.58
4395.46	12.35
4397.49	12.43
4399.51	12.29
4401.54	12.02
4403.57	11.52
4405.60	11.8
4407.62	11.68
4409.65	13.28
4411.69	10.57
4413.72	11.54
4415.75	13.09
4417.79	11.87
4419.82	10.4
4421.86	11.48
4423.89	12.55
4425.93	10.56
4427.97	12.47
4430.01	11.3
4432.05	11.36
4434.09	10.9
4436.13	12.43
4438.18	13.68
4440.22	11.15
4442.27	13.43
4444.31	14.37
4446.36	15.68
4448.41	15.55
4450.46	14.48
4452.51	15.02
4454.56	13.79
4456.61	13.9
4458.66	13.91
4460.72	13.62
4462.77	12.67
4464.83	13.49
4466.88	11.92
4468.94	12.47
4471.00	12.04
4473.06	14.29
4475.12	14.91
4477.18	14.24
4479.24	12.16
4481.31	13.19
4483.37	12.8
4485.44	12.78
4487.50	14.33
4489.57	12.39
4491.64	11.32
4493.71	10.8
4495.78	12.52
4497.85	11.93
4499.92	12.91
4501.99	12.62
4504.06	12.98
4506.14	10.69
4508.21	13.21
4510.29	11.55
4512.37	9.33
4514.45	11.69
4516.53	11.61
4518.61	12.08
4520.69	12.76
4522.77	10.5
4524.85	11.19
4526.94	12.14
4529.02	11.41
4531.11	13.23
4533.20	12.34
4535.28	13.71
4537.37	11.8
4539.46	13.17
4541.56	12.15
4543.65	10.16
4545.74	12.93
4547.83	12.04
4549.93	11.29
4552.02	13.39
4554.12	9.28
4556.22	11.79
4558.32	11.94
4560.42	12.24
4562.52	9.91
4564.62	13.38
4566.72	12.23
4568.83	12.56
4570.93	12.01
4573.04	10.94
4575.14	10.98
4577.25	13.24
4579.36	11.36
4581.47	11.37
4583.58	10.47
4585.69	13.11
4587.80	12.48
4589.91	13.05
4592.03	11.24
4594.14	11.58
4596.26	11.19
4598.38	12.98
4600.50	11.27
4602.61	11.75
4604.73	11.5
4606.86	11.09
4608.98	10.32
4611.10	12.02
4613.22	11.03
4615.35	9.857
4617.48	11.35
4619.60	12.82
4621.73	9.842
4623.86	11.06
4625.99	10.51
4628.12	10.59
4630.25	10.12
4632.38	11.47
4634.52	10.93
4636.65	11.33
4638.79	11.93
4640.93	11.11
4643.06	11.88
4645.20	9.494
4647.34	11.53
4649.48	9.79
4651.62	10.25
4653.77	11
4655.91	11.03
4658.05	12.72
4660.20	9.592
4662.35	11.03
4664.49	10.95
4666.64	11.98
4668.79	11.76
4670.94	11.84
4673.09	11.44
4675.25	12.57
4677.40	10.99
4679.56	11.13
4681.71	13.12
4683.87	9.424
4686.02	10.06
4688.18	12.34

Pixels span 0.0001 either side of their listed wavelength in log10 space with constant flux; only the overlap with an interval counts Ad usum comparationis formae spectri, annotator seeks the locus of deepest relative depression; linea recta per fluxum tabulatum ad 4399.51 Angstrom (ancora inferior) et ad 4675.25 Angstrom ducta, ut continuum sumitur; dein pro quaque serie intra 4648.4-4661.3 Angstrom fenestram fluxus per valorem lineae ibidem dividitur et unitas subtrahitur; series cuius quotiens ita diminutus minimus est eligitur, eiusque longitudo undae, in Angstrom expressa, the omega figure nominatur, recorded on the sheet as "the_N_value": 4660.20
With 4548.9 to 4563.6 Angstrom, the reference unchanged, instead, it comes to 4554.12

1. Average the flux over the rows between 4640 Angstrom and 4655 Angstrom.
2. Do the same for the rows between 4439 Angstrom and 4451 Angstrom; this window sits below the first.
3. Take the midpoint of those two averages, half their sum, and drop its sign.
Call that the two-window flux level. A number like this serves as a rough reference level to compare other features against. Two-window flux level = 12.4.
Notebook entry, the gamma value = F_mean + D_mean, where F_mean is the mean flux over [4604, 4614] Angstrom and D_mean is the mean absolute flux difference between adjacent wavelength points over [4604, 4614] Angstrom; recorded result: 12.2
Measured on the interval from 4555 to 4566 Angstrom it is 13.4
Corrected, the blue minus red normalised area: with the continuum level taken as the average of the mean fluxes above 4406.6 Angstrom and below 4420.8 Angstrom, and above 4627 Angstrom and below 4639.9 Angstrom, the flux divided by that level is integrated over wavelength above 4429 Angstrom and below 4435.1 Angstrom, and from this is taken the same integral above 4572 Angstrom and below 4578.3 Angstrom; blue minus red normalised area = -0.49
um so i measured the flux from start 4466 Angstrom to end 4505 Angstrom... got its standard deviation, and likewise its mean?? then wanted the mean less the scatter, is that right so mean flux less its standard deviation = 11.7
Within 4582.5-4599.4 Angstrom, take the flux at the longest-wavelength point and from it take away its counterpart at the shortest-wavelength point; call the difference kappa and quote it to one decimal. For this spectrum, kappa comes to 2.5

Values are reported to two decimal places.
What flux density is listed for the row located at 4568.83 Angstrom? 12.56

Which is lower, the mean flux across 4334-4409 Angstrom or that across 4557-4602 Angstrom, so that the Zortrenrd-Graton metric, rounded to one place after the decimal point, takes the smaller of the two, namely 11.9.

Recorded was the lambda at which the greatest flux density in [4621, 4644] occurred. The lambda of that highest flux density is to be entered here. 4638.79 Angstrom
